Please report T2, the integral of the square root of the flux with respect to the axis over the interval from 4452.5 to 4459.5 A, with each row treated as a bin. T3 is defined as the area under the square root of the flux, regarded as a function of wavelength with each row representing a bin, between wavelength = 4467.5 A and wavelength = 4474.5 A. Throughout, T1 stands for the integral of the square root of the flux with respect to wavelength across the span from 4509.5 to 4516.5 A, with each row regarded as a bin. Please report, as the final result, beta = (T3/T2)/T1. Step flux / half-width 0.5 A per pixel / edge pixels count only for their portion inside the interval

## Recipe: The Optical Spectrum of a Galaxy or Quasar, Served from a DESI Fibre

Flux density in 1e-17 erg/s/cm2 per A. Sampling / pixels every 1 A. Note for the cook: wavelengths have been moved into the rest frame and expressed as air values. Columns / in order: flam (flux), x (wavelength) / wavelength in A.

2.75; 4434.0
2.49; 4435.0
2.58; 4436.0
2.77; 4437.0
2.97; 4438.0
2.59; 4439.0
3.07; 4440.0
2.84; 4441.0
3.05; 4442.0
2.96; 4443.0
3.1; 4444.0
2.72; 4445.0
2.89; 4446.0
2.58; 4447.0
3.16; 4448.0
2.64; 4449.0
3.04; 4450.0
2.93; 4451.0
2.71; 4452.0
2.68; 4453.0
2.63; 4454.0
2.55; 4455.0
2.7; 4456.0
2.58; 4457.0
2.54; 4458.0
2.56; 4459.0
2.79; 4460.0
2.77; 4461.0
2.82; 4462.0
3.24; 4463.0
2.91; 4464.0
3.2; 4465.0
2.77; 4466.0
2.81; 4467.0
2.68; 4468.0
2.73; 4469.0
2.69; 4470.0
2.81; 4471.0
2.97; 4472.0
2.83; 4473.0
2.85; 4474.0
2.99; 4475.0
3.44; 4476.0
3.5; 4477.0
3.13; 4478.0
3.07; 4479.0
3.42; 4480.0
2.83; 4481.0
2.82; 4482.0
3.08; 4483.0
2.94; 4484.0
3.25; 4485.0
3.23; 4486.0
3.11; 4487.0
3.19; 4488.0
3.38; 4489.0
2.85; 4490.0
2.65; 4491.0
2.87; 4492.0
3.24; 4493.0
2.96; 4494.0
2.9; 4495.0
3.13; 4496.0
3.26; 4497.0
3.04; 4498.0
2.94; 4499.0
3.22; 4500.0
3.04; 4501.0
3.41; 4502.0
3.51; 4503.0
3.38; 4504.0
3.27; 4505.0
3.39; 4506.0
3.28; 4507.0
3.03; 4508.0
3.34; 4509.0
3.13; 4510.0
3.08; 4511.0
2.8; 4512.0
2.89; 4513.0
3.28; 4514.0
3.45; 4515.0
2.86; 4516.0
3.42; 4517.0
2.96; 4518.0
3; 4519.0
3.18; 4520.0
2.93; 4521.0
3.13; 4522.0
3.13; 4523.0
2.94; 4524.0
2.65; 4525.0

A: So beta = 0.084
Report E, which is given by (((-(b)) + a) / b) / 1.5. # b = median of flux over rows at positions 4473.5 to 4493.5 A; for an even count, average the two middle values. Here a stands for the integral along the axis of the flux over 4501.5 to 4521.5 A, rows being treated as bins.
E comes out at 13.0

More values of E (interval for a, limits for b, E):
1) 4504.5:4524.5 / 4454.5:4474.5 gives 14.3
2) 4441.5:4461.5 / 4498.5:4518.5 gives 10.8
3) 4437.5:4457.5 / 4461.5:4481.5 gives 12.4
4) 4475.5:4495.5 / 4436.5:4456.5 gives 14.0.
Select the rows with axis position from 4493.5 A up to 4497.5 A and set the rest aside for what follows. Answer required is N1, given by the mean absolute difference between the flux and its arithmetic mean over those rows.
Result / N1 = 0.13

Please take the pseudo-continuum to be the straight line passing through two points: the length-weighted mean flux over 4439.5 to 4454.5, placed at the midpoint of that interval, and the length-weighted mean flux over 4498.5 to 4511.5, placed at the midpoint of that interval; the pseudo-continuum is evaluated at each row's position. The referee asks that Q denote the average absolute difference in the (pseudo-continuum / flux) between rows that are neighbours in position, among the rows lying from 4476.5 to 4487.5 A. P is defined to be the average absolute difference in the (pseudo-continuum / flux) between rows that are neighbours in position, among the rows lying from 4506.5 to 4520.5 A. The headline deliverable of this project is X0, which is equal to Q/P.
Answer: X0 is 0.8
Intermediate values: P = 0.09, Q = 0.071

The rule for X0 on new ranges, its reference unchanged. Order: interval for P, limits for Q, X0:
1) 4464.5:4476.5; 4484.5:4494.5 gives 1.4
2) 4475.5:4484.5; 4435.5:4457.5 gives 1.2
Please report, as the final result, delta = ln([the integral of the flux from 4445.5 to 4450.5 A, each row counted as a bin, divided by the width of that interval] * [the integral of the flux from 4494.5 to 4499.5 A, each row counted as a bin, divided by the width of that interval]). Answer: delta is 2.17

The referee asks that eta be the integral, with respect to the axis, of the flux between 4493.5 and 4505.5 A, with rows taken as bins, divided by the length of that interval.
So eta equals 3.17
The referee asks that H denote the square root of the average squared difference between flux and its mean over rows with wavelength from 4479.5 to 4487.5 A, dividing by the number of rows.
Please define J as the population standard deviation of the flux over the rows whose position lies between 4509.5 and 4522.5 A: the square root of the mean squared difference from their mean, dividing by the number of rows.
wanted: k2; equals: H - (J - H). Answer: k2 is 0.20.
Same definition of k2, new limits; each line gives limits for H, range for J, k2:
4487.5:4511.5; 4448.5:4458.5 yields 0.27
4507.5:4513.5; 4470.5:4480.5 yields 0.10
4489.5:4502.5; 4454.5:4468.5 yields 0.19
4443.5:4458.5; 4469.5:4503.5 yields 0.17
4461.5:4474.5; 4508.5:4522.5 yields 0.13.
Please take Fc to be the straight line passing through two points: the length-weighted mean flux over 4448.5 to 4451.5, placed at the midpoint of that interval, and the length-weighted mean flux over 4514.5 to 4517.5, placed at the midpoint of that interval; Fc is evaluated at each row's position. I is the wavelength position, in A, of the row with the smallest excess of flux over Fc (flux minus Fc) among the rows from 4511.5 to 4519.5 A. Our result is 4512.0 A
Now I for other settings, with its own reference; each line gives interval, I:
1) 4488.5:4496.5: 4491.0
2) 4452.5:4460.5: 4458.0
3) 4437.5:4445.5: 4439.0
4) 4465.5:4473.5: 4470.0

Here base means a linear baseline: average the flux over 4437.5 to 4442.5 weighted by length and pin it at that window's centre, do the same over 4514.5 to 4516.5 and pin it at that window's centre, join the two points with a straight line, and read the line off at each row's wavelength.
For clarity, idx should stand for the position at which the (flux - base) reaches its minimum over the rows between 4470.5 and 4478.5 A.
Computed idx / 4471.0 A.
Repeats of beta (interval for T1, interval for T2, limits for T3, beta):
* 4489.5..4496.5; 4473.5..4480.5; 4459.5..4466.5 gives 0.080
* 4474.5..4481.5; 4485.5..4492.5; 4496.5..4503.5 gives 0.082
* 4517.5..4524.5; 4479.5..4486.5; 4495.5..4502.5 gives 0.083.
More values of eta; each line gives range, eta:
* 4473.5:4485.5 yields 3.11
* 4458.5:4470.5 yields 2.83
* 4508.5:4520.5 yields 3.12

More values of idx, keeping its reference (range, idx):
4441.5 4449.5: 4447.0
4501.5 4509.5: 4508.0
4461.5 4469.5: 4468.0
